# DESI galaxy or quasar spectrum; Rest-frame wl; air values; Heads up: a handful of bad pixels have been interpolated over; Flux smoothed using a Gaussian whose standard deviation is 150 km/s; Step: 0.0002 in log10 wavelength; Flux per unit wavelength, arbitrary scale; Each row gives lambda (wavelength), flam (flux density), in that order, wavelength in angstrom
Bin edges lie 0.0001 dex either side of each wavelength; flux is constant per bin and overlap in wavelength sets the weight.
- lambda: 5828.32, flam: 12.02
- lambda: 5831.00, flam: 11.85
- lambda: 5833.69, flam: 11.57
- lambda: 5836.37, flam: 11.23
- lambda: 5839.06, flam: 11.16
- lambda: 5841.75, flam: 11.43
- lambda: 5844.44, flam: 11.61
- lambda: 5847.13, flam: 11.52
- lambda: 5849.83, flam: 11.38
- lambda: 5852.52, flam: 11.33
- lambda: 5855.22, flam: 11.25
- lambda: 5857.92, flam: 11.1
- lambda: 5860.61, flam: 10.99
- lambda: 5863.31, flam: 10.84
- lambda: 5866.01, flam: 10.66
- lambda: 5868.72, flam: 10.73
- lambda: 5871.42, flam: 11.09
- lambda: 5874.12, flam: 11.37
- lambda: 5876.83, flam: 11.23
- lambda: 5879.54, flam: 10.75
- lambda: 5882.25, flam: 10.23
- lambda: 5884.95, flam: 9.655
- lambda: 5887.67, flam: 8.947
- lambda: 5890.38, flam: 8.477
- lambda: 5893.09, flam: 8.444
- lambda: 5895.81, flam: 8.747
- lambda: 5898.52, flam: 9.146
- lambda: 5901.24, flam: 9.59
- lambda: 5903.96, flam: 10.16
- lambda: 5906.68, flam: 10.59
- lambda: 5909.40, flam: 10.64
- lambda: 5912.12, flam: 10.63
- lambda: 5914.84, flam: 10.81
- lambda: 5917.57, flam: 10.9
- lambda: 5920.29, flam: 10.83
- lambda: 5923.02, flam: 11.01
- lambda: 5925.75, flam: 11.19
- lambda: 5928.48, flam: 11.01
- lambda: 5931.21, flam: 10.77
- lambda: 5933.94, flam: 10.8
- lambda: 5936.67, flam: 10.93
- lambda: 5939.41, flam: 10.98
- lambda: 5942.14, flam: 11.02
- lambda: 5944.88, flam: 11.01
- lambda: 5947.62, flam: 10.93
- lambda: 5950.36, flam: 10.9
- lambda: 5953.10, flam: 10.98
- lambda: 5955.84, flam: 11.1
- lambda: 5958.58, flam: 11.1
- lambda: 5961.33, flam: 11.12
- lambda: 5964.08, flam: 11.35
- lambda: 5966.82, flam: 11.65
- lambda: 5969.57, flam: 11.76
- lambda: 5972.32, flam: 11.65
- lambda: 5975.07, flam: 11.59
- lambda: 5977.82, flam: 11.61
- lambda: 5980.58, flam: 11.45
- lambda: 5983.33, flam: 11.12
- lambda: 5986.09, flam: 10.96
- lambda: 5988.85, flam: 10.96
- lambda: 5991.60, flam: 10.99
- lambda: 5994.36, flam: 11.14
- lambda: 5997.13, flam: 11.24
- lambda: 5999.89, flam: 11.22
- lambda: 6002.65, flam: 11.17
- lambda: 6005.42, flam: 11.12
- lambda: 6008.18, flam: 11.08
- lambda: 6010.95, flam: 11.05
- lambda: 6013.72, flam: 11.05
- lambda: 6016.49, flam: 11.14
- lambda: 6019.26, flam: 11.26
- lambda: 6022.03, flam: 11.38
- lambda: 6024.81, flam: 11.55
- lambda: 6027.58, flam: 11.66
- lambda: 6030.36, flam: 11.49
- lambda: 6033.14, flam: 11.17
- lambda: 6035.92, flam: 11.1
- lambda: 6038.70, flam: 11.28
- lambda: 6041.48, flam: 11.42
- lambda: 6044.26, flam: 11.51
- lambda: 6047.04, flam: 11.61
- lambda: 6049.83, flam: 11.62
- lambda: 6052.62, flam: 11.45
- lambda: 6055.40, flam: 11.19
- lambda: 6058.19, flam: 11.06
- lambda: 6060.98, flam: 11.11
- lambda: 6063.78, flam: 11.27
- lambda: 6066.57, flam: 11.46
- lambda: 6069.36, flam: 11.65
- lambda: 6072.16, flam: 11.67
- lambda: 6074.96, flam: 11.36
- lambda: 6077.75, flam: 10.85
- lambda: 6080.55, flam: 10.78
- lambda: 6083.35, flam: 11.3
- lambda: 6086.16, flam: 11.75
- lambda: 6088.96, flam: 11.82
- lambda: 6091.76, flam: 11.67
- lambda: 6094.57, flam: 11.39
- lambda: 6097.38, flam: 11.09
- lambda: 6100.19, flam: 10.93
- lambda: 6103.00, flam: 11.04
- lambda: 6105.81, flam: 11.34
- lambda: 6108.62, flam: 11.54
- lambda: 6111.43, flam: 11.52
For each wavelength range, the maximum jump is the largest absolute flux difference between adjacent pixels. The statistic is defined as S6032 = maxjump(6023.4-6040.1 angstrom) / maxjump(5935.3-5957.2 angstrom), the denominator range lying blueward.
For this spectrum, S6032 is 2.7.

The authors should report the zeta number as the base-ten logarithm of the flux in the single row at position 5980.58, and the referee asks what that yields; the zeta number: 1.06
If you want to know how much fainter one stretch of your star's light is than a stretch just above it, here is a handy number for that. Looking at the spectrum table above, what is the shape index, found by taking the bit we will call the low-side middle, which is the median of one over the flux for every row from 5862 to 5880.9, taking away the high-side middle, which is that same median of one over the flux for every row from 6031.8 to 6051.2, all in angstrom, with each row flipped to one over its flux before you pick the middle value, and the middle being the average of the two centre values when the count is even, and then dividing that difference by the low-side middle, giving 0.051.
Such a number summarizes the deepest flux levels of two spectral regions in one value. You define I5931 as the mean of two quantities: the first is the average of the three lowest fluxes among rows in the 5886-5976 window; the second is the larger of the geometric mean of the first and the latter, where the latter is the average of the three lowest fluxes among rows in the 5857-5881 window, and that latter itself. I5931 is 9.6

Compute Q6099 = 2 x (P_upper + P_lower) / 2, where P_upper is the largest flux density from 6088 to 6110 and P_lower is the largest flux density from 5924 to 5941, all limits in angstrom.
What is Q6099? 23.01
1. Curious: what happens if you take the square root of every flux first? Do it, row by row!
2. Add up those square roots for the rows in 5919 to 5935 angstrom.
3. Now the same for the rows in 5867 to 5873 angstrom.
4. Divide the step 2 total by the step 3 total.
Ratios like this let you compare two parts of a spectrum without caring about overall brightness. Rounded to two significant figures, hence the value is 3.0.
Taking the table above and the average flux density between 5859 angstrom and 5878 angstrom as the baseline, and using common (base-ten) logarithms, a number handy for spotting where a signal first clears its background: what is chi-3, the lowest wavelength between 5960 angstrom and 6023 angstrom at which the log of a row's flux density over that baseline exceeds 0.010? 5964.08 angstrom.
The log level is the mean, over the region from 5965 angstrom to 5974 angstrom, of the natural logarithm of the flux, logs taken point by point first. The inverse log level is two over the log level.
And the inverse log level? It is 0.814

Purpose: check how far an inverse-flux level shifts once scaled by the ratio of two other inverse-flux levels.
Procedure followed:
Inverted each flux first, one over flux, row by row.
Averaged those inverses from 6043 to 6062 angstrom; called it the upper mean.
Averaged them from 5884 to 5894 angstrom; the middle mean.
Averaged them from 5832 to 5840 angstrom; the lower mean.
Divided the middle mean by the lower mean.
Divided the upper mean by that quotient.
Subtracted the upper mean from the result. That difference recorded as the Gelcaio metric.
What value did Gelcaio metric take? -0.019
